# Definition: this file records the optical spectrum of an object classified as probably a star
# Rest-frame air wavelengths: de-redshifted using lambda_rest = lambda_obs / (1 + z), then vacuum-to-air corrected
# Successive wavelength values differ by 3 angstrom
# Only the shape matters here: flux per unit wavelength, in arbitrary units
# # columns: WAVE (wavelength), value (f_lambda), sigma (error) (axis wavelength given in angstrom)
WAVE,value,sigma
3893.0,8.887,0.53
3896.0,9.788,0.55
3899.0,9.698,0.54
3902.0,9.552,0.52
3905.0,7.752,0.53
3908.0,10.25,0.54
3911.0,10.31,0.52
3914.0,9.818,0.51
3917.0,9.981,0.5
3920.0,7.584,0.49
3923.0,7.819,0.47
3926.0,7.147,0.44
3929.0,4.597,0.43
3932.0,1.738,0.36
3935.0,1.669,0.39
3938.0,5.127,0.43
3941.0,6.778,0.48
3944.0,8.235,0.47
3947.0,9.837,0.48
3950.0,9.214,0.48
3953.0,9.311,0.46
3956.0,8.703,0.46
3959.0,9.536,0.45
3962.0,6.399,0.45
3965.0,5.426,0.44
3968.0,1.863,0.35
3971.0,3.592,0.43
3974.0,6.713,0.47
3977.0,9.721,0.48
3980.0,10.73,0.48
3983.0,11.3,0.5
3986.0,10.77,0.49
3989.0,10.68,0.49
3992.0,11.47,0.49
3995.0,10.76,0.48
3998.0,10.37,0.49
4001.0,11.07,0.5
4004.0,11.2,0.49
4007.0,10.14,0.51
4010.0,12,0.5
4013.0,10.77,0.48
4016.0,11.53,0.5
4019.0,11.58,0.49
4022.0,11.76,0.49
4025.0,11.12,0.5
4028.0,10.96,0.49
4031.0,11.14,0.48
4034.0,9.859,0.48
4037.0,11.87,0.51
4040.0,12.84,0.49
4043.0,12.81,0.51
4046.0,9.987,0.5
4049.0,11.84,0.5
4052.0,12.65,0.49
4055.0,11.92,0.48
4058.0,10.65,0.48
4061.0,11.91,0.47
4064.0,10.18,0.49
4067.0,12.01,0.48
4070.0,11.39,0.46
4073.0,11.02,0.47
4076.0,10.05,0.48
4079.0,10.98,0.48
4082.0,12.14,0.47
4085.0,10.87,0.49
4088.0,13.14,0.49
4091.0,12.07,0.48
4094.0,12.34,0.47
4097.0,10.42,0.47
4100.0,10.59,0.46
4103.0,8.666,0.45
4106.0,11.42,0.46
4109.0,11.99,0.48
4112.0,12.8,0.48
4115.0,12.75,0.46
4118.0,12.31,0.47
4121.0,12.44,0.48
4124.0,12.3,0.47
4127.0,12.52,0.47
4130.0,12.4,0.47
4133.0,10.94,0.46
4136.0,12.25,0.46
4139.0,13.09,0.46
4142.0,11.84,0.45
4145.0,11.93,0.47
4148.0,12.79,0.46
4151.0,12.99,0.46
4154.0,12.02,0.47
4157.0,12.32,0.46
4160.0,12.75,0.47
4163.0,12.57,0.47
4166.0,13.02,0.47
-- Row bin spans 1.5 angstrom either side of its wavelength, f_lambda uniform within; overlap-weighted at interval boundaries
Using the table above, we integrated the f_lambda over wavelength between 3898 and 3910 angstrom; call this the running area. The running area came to 112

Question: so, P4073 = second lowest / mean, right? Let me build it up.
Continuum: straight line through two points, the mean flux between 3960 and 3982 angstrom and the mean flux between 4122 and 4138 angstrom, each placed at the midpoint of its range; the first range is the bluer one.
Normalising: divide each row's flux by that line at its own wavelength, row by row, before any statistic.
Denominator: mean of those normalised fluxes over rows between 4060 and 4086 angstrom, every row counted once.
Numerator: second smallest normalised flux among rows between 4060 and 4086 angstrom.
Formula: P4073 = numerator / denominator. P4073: 0.93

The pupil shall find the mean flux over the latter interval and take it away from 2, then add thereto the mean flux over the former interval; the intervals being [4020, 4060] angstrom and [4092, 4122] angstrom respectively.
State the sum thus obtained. 1.9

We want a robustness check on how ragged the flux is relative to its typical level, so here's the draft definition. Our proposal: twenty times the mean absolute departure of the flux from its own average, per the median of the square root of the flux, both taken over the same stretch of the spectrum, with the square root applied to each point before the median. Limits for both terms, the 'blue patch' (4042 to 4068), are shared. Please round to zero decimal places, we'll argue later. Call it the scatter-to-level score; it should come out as 5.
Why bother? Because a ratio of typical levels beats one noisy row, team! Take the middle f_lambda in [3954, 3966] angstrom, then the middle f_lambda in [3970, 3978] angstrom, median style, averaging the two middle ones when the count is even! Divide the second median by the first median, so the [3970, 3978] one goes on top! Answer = 0.89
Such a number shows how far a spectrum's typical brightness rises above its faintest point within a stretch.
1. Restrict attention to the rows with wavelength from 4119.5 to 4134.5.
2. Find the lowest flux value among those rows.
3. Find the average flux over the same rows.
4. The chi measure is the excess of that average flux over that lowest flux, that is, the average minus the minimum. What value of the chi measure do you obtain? 1.2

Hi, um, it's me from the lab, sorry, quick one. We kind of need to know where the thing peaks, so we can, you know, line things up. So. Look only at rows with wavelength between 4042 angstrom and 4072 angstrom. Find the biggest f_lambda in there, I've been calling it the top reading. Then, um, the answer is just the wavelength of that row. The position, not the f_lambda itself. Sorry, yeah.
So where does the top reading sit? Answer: 4043.0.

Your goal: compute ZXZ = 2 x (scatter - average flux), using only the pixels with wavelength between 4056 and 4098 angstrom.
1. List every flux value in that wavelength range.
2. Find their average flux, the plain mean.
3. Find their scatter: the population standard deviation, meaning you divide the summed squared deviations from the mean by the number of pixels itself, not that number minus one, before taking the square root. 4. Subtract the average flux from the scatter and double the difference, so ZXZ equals -21.0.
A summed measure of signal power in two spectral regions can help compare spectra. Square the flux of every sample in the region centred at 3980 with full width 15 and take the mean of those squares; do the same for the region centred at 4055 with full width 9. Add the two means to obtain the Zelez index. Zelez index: 238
